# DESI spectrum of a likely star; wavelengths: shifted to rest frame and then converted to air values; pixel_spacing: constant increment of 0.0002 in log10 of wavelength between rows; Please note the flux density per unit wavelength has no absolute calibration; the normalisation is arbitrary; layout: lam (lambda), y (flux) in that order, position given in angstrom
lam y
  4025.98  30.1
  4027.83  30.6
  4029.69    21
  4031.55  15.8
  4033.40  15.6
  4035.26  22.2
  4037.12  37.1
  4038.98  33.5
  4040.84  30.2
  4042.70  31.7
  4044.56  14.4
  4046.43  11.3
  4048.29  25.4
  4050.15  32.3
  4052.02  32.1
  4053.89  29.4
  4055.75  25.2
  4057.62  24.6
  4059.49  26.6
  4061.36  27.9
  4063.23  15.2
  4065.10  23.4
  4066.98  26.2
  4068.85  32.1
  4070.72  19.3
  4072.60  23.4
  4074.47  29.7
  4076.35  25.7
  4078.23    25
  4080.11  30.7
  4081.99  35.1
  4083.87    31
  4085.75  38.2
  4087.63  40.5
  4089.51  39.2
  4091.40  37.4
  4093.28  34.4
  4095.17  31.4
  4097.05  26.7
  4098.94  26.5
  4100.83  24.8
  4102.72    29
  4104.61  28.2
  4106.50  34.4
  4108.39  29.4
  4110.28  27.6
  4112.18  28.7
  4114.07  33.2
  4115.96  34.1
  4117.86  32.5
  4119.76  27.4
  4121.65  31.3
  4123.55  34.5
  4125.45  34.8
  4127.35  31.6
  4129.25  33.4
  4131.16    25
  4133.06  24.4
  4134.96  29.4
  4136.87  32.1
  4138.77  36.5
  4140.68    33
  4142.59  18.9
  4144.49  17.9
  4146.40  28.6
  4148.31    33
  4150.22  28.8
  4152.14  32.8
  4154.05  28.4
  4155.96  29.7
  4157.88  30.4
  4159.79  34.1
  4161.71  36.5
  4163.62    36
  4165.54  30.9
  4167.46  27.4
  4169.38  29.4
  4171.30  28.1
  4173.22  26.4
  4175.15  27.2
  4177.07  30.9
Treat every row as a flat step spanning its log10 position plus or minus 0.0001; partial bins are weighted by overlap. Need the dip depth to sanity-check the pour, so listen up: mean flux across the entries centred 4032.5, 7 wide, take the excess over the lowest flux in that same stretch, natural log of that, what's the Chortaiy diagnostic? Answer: 1.1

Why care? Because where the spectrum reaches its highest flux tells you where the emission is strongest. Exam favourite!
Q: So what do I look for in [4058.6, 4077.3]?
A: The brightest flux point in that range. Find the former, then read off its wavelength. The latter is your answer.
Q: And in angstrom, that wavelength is 4068.85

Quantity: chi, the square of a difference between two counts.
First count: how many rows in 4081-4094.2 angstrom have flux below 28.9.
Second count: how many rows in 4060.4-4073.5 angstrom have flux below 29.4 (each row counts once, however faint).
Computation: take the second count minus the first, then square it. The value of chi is 36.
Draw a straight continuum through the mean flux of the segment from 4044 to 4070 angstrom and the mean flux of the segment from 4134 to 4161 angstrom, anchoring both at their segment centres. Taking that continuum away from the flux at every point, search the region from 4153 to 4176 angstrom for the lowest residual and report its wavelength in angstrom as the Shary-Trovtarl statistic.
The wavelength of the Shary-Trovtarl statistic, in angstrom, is 4173.22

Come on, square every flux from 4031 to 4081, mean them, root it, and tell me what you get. 26.2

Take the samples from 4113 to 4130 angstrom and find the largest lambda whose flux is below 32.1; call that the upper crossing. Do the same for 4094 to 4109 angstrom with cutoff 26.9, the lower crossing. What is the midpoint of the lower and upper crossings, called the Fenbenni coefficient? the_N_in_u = 4114.1 angstrom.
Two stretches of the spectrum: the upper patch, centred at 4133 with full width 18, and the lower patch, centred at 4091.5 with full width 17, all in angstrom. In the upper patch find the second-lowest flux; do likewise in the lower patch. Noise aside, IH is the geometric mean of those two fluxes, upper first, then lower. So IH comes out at 26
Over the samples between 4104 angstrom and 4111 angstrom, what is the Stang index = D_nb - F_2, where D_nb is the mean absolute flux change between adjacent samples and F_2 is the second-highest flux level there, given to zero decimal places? -25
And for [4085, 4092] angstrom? -37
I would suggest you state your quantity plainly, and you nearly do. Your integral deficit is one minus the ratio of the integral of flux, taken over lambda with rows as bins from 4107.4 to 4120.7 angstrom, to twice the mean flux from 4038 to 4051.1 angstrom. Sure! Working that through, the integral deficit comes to -6.9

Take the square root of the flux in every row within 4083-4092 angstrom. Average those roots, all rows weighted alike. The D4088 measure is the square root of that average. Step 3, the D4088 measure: 2.47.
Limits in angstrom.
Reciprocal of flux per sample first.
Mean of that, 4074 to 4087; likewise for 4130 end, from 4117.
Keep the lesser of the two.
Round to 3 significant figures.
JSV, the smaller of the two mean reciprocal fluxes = 0.0312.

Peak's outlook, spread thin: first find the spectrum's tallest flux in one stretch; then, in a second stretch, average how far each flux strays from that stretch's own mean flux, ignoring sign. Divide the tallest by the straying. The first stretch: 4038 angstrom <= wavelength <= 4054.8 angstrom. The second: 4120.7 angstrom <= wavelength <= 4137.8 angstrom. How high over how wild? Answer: 11.3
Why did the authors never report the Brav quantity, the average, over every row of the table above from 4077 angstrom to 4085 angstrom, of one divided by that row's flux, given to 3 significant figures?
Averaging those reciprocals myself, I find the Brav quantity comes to 0.0333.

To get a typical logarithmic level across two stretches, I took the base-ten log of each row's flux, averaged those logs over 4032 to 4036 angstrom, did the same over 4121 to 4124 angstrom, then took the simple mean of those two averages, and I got 1.39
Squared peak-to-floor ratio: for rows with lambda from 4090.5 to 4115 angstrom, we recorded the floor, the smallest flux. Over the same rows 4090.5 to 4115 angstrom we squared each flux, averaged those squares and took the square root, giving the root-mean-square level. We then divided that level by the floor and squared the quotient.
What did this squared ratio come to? 1.5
